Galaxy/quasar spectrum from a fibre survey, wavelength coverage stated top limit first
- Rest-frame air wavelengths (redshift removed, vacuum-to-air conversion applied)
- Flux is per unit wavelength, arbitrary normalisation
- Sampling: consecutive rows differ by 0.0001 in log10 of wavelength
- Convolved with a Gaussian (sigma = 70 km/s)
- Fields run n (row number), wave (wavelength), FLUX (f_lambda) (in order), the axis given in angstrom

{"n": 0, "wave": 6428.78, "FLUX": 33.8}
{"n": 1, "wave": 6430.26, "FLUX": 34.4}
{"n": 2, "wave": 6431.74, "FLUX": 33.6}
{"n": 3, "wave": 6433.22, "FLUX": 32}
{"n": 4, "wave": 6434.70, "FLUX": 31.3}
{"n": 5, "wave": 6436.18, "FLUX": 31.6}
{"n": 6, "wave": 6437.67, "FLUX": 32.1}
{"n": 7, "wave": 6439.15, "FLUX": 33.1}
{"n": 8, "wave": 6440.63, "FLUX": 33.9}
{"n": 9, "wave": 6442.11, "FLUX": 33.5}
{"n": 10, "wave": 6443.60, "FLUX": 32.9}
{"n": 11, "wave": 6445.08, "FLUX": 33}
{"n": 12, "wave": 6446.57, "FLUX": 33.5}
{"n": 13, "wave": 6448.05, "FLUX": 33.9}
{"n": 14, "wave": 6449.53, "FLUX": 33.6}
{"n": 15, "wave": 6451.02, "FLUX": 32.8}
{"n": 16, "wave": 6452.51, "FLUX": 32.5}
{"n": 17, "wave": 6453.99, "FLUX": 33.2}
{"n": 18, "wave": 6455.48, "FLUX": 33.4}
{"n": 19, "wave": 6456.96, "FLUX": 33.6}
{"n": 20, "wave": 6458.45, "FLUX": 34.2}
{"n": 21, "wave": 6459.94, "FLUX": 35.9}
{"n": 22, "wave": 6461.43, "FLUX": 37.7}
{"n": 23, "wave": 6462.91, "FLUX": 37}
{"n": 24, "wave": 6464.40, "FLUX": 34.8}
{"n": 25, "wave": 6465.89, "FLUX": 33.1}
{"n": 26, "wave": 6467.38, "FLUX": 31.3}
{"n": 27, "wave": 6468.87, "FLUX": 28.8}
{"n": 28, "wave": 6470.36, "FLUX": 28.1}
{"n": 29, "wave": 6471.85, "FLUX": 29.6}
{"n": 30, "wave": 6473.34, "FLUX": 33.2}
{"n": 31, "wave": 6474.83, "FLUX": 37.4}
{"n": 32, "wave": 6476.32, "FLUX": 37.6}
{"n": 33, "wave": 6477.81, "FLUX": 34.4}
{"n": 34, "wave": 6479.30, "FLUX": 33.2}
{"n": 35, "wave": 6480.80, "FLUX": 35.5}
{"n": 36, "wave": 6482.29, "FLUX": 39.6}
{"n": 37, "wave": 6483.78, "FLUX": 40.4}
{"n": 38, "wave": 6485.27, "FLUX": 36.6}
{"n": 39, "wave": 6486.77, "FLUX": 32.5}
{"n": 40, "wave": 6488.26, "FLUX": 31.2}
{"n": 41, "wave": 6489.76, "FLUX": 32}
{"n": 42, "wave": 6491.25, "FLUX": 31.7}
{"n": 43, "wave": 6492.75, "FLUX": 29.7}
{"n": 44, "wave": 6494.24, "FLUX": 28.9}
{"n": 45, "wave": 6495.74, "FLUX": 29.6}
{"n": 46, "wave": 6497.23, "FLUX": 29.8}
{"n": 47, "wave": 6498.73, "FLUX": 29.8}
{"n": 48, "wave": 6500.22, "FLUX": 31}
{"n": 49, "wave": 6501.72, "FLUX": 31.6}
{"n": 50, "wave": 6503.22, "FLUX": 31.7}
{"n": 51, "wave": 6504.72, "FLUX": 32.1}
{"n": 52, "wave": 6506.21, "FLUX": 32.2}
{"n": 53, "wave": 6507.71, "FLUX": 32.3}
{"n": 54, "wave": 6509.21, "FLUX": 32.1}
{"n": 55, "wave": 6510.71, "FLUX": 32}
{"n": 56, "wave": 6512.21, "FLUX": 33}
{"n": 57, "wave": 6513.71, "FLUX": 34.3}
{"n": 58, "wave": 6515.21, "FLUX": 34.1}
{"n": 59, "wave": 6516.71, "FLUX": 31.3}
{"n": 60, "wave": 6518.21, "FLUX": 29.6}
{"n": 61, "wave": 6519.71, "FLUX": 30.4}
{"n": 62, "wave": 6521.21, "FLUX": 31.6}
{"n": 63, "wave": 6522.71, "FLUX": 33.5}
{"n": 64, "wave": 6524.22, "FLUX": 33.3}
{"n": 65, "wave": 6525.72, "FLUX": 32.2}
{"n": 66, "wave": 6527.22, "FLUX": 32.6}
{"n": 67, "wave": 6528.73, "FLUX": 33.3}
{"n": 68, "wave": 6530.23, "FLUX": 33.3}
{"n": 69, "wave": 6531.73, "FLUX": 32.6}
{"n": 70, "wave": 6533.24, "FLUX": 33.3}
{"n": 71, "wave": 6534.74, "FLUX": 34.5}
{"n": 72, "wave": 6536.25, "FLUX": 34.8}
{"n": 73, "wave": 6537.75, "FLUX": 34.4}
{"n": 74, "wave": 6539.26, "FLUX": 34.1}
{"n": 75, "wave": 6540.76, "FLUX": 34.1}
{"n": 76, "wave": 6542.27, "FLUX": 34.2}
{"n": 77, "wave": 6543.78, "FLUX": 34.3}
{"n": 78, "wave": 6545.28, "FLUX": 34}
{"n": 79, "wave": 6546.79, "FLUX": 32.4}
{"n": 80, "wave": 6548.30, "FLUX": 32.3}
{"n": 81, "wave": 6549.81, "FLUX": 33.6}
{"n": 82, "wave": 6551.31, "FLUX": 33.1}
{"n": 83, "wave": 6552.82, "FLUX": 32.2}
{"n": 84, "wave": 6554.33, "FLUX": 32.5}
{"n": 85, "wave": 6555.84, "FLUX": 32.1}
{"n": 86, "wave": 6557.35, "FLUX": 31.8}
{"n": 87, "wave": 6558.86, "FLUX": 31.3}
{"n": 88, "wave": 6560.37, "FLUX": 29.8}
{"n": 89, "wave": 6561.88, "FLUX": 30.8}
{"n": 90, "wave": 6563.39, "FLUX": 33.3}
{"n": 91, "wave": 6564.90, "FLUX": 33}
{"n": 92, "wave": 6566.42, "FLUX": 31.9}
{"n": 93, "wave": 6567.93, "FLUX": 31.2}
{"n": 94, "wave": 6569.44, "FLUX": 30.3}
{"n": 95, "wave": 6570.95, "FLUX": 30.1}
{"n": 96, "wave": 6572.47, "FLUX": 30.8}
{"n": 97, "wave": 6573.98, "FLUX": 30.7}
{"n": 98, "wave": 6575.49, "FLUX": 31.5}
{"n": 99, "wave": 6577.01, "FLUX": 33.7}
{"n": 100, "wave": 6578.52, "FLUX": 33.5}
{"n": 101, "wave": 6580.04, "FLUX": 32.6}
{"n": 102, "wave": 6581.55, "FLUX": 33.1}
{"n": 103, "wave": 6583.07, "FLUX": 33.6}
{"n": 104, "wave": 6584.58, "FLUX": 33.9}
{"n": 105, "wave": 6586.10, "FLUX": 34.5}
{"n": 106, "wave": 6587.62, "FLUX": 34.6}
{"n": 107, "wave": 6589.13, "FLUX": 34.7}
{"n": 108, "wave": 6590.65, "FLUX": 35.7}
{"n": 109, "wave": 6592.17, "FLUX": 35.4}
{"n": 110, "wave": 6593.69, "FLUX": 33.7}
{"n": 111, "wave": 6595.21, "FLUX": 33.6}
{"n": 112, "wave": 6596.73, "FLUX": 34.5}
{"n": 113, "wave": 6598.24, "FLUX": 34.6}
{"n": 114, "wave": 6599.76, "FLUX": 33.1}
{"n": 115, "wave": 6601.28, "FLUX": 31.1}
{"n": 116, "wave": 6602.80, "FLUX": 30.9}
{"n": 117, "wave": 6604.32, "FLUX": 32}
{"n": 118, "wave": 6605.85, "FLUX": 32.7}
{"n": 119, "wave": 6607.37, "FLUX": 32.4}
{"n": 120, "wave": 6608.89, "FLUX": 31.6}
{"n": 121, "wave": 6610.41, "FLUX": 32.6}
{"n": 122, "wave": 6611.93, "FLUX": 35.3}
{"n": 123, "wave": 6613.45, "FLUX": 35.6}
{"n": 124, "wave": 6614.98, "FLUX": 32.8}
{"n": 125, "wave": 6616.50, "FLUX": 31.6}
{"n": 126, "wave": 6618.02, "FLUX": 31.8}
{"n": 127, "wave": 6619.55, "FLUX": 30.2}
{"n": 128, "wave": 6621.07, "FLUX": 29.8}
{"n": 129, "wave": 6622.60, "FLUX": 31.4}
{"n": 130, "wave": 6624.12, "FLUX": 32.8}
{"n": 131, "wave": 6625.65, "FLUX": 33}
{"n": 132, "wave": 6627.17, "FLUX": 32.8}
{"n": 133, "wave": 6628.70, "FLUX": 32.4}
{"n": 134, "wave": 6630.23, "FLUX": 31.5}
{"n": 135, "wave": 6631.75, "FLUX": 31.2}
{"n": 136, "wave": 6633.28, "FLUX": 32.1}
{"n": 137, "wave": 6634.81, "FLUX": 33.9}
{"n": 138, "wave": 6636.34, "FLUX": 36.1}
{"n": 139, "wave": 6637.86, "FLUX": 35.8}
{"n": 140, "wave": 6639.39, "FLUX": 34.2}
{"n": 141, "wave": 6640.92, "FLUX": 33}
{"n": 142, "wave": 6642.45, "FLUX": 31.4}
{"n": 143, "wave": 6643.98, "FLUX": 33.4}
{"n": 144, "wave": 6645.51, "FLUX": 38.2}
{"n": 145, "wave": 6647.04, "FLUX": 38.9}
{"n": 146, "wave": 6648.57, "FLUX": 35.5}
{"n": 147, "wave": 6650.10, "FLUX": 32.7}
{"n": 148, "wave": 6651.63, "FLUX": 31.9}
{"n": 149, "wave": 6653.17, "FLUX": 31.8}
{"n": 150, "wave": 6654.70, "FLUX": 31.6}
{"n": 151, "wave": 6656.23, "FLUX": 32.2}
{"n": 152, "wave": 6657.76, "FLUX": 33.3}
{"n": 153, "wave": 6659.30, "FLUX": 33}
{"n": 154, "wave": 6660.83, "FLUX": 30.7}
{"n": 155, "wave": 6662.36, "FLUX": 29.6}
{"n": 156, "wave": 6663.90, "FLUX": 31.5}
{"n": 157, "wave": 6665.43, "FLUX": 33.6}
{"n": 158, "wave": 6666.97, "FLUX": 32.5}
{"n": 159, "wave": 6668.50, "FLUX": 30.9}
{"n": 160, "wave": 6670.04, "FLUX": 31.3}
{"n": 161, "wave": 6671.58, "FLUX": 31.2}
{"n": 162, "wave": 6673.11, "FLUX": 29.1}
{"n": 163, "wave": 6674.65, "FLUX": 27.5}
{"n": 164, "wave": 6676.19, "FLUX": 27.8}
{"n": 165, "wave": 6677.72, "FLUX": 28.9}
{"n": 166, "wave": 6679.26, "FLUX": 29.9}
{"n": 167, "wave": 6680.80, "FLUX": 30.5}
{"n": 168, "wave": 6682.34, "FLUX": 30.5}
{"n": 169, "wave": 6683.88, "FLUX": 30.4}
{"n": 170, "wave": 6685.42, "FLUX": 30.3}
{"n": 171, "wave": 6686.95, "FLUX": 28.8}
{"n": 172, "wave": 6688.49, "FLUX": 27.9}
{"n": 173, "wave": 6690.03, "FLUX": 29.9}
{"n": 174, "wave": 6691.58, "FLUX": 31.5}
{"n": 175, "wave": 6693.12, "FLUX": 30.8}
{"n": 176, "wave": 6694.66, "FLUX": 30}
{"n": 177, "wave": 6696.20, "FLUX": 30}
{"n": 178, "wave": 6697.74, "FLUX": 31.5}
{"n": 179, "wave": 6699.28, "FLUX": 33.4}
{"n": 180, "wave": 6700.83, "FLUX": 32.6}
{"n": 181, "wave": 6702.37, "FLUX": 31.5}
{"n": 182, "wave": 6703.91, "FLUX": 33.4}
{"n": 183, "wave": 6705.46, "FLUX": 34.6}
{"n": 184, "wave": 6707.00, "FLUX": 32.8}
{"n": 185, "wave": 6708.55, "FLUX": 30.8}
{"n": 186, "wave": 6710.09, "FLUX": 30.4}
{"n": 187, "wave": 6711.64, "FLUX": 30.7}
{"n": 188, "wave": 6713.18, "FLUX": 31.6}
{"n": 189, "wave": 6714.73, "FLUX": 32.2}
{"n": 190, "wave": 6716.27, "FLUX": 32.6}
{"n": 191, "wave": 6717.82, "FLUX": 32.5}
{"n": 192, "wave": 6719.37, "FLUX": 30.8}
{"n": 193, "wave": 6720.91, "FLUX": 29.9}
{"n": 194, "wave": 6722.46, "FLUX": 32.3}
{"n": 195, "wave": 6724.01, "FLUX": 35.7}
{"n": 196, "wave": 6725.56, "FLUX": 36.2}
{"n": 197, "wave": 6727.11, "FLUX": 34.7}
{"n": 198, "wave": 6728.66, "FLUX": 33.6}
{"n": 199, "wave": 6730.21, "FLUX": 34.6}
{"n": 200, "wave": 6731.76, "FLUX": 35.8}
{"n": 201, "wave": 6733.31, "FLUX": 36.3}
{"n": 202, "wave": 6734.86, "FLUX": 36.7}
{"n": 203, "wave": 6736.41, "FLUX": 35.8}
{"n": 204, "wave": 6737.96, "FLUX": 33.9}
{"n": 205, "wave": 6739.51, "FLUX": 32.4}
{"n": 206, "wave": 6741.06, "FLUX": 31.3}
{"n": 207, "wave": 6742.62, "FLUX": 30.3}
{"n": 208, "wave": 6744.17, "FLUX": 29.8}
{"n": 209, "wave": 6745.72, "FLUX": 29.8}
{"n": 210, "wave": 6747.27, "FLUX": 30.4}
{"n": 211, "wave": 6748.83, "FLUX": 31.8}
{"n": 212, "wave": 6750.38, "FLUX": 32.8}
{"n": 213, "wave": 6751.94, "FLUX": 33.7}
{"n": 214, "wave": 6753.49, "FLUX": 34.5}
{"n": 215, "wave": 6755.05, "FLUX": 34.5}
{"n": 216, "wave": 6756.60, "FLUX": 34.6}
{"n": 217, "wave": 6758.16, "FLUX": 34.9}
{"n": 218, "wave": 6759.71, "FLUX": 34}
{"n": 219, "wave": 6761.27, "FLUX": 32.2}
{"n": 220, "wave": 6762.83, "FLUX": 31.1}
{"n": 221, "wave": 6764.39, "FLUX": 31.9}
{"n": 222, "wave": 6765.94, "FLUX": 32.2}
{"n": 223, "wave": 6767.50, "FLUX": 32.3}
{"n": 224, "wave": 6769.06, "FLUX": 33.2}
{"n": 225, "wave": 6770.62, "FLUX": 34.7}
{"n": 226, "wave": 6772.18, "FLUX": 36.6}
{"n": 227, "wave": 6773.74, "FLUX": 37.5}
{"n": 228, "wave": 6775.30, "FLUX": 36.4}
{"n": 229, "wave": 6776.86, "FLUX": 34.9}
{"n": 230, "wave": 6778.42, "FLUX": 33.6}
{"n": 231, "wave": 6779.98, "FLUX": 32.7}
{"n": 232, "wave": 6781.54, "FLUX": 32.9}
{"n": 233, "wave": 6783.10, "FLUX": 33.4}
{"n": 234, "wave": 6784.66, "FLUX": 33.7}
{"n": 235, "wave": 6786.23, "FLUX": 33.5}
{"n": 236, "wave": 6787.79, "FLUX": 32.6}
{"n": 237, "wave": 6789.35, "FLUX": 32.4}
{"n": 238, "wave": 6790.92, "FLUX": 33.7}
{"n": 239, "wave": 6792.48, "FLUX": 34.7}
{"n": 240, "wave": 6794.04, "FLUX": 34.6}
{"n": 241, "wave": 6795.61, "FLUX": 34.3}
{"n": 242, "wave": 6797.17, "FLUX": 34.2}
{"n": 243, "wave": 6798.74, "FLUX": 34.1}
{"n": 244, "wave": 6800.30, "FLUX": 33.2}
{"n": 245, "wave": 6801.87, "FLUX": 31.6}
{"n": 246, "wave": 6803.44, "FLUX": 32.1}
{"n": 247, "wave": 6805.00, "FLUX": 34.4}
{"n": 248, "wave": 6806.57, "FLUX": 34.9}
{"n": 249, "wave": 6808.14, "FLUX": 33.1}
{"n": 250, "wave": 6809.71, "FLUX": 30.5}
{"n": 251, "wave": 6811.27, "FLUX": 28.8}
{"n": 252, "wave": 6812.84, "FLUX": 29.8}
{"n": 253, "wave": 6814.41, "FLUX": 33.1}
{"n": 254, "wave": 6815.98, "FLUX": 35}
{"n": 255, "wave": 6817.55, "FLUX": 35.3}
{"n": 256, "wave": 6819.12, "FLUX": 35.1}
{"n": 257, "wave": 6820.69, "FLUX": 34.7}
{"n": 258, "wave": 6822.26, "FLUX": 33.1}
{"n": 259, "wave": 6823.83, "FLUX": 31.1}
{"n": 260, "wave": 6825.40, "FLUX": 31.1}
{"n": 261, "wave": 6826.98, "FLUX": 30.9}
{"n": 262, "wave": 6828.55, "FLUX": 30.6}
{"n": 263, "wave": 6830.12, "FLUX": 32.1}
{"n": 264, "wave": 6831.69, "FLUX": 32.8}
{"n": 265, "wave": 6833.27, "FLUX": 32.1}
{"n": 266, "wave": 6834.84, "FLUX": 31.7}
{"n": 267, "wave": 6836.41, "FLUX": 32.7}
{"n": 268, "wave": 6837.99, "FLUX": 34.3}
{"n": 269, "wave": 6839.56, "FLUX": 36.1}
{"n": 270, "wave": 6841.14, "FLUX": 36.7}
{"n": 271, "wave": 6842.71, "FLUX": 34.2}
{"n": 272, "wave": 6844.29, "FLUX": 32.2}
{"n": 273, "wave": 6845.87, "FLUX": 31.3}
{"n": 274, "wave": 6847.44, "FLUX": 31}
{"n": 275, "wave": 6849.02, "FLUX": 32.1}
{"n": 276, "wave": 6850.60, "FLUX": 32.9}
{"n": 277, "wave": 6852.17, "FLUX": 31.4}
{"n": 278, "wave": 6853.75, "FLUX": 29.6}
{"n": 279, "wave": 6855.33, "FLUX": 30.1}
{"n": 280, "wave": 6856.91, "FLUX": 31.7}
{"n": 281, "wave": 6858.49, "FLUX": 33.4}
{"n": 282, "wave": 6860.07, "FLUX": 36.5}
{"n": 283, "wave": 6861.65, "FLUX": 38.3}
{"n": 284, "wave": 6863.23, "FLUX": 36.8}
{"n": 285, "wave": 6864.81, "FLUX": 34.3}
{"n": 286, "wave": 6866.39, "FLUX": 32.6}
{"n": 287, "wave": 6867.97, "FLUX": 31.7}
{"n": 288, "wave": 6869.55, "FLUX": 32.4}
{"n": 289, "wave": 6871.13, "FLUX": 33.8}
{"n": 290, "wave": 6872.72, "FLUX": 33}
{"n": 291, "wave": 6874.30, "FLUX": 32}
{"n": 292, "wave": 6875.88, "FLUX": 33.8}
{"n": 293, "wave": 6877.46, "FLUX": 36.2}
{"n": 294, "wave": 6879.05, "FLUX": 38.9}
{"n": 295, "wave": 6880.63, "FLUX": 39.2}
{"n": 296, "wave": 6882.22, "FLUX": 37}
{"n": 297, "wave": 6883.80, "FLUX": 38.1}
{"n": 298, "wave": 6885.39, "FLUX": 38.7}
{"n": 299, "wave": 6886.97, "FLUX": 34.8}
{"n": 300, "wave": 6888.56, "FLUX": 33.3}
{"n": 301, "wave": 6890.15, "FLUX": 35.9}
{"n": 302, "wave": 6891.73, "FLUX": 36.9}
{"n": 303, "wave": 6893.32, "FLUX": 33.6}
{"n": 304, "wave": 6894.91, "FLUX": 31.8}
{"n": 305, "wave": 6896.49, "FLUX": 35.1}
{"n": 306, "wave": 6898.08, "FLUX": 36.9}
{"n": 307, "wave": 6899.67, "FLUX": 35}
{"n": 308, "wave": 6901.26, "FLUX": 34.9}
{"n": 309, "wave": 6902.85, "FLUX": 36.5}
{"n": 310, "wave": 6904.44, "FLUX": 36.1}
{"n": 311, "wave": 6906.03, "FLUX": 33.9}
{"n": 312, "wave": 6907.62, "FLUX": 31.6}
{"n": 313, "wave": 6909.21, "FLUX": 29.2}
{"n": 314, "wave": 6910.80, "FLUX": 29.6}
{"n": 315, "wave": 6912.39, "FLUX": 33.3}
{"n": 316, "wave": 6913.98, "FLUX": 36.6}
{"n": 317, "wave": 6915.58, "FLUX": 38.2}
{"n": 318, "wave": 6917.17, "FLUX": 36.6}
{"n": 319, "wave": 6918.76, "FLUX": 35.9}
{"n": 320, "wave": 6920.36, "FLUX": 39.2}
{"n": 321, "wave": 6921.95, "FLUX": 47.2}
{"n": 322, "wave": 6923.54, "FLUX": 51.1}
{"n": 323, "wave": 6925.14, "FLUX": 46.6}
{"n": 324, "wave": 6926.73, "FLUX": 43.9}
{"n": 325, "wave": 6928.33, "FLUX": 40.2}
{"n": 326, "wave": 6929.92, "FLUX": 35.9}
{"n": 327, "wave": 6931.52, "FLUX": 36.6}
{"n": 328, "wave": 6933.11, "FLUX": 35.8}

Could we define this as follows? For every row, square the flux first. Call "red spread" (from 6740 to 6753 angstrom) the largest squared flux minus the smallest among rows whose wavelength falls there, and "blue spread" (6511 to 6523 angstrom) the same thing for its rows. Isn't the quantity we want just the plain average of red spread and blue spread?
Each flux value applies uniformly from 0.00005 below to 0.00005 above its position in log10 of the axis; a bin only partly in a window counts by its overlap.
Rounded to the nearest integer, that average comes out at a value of 274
